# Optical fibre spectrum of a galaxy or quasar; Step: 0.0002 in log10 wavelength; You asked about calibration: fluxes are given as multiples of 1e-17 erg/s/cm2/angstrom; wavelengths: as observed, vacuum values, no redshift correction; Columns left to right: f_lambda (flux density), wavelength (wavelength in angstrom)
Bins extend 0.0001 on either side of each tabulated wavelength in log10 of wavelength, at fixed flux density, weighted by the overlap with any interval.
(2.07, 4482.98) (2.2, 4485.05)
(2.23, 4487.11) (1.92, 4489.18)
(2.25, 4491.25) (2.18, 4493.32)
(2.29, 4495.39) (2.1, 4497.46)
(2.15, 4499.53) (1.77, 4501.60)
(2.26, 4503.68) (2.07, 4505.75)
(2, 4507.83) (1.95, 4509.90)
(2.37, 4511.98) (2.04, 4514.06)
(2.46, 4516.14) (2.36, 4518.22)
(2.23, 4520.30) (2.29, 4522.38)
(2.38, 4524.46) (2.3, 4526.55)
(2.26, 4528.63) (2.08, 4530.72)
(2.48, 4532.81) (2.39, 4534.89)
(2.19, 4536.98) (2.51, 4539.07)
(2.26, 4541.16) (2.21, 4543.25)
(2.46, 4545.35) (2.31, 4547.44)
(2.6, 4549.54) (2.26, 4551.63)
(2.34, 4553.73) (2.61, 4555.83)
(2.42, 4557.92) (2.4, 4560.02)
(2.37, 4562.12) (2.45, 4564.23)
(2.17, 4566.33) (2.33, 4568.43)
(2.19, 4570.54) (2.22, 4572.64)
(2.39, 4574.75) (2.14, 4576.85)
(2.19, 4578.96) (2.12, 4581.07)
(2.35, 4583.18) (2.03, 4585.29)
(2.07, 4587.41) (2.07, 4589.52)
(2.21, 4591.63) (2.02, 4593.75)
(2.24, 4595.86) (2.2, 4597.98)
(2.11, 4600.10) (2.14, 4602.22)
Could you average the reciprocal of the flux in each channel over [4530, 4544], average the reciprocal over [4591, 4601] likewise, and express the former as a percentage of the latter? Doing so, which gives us 94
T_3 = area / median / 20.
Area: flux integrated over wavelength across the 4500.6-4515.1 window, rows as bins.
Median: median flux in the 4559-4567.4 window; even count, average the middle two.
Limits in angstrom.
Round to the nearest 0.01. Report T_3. 0.63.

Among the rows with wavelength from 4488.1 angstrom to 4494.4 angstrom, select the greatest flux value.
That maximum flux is 2.25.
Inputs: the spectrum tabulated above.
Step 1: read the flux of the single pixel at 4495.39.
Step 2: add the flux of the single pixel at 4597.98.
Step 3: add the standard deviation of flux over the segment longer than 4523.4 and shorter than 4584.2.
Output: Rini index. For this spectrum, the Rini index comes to 4.63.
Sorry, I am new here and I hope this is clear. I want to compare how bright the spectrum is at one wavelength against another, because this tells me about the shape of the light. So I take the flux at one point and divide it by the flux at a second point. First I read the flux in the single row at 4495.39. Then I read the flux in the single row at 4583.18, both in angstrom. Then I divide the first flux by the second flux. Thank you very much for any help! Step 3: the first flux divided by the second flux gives 0.97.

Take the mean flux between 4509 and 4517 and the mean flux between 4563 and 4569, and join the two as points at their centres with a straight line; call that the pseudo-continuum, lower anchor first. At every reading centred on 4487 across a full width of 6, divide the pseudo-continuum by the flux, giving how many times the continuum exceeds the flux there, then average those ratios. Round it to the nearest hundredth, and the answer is 1.02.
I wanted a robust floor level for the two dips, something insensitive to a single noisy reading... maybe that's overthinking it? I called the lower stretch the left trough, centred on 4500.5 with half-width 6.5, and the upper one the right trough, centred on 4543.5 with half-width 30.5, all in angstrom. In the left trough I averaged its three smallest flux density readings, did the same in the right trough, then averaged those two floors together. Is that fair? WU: 2.04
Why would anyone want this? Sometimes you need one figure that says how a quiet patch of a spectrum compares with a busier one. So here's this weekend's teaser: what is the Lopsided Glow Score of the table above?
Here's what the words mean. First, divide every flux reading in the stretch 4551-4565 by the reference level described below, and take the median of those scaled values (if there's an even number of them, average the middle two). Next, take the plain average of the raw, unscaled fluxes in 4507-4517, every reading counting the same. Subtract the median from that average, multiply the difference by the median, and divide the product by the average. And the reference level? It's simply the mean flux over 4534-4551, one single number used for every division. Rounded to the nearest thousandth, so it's 0.539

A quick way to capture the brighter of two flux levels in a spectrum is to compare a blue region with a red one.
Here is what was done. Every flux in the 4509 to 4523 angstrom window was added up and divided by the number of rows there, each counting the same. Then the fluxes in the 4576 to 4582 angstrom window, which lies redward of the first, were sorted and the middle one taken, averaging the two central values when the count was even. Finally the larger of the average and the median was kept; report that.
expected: 2.24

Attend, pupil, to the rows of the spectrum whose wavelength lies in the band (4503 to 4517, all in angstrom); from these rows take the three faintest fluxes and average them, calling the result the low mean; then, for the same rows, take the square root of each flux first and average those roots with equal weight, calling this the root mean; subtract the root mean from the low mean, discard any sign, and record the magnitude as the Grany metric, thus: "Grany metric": 0.53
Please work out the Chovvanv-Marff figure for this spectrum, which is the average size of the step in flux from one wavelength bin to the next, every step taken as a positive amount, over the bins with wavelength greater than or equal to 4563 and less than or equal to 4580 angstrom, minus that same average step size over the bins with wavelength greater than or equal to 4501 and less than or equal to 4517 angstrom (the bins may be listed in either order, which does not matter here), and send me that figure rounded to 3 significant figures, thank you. -0.127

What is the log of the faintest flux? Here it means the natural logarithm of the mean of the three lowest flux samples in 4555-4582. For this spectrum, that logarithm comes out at 0.76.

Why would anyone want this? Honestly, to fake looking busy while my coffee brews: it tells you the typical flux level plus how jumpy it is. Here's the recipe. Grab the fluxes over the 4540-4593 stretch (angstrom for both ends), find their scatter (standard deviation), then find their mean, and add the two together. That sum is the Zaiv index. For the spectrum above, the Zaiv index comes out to 2.44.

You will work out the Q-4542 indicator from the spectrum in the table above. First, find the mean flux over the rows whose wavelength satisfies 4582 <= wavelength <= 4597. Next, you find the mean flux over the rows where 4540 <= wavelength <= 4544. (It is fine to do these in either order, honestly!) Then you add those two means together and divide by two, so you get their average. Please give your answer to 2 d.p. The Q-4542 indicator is 2.19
